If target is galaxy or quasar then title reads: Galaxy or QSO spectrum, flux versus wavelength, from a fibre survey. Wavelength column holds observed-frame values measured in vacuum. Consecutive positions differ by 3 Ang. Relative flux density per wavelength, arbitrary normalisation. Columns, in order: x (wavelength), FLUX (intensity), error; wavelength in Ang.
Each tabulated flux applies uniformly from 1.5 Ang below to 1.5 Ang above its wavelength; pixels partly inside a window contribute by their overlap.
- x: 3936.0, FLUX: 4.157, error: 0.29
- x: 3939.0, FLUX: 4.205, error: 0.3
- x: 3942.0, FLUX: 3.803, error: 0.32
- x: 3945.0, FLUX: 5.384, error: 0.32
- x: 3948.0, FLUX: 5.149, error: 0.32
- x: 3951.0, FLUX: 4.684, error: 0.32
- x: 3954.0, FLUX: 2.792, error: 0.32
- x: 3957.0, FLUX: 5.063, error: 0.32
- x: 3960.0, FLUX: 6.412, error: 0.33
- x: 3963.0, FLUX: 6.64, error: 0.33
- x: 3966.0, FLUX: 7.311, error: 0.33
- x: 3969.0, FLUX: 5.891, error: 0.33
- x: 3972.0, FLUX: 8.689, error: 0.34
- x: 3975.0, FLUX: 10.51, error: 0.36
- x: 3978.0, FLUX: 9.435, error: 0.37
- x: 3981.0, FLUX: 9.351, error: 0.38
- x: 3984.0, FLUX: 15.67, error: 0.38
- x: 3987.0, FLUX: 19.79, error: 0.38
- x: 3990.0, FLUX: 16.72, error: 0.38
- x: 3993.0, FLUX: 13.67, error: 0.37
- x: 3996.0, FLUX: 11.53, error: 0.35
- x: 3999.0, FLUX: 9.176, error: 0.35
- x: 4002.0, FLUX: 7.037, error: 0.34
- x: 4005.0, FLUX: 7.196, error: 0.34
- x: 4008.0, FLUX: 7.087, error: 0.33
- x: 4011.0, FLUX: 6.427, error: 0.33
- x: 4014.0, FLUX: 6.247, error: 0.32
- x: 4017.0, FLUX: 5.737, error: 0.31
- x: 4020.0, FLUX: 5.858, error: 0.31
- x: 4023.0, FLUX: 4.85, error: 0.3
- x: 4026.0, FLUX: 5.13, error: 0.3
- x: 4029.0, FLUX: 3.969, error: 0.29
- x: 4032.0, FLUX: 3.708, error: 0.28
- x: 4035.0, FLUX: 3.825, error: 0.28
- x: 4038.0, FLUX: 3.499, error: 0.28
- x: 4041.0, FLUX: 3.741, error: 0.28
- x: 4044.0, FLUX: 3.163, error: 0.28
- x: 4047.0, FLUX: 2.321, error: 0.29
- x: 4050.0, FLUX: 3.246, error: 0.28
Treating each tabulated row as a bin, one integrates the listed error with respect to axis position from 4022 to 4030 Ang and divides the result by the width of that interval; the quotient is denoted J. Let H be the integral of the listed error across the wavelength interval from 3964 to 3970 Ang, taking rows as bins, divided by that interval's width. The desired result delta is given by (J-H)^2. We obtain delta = 0.001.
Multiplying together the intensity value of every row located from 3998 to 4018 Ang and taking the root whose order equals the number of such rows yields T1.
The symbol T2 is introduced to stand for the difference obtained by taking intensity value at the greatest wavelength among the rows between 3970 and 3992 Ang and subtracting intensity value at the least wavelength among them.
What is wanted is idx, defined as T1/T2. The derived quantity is 0.9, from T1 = 6.9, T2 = 8.0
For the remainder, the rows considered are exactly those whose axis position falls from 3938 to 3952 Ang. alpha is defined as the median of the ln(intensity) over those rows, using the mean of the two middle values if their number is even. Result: 1.54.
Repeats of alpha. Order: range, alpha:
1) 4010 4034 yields 1.69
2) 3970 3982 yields 2.24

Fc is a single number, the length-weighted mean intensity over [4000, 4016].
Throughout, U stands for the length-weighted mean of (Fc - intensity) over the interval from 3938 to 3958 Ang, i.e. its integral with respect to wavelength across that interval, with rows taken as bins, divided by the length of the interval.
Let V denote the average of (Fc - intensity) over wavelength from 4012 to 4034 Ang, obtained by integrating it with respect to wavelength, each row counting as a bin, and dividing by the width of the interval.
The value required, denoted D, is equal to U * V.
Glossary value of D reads 4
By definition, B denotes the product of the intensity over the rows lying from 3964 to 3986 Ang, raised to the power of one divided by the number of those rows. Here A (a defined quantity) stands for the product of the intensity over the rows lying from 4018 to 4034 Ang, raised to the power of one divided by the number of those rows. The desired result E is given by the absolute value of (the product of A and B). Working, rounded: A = 5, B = 9.2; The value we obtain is 43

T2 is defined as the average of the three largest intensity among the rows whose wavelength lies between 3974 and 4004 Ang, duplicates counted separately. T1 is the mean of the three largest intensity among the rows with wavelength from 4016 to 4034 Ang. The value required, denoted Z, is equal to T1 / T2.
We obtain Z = 0.3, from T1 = 5.6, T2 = 17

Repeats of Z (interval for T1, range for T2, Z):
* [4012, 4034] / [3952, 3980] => 0.6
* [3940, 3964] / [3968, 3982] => 0.6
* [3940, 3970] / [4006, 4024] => 1.0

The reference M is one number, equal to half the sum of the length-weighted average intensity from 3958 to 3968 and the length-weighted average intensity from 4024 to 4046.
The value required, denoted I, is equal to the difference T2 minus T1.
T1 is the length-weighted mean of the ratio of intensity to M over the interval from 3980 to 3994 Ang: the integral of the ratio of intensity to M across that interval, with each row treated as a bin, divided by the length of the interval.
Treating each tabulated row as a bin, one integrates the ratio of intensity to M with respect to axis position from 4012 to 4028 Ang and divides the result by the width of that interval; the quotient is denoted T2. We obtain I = -1.9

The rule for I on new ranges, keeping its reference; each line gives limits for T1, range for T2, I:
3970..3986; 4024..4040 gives -1.3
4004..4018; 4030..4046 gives -0.6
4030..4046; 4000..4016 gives 0.6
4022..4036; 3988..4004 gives 1.4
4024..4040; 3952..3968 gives 0.3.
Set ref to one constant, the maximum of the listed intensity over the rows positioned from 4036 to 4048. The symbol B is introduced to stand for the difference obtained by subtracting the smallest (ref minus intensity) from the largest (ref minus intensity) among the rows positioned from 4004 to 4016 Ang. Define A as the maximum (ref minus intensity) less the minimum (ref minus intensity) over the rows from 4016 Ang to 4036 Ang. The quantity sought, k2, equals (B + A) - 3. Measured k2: 0.1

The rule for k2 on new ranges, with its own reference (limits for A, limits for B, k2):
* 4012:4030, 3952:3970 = 3.8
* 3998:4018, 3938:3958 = 3.0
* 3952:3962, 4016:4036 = 2.8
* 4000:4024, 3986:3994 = 5.5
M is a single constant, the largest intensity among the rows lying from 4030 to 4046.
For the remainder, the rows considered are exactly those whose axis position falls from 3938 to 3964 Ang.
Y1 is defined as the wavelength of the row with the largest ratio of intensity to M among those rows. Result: 3963.0 Ang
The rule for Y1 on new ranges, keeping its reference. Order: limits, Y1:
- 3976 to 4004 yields 3987.0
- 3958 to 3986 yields 3984.0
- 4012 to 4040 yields 4014.0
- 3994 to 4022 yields 3996.0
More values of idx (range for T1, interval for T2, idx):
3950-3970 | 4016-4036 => -2.8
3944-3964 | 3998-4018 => -1.5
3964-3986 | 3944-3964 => 7.3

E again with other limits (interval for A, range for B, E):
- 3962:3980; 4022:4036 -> 34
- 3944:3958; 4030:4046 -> 16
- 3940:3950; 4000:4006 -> 34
